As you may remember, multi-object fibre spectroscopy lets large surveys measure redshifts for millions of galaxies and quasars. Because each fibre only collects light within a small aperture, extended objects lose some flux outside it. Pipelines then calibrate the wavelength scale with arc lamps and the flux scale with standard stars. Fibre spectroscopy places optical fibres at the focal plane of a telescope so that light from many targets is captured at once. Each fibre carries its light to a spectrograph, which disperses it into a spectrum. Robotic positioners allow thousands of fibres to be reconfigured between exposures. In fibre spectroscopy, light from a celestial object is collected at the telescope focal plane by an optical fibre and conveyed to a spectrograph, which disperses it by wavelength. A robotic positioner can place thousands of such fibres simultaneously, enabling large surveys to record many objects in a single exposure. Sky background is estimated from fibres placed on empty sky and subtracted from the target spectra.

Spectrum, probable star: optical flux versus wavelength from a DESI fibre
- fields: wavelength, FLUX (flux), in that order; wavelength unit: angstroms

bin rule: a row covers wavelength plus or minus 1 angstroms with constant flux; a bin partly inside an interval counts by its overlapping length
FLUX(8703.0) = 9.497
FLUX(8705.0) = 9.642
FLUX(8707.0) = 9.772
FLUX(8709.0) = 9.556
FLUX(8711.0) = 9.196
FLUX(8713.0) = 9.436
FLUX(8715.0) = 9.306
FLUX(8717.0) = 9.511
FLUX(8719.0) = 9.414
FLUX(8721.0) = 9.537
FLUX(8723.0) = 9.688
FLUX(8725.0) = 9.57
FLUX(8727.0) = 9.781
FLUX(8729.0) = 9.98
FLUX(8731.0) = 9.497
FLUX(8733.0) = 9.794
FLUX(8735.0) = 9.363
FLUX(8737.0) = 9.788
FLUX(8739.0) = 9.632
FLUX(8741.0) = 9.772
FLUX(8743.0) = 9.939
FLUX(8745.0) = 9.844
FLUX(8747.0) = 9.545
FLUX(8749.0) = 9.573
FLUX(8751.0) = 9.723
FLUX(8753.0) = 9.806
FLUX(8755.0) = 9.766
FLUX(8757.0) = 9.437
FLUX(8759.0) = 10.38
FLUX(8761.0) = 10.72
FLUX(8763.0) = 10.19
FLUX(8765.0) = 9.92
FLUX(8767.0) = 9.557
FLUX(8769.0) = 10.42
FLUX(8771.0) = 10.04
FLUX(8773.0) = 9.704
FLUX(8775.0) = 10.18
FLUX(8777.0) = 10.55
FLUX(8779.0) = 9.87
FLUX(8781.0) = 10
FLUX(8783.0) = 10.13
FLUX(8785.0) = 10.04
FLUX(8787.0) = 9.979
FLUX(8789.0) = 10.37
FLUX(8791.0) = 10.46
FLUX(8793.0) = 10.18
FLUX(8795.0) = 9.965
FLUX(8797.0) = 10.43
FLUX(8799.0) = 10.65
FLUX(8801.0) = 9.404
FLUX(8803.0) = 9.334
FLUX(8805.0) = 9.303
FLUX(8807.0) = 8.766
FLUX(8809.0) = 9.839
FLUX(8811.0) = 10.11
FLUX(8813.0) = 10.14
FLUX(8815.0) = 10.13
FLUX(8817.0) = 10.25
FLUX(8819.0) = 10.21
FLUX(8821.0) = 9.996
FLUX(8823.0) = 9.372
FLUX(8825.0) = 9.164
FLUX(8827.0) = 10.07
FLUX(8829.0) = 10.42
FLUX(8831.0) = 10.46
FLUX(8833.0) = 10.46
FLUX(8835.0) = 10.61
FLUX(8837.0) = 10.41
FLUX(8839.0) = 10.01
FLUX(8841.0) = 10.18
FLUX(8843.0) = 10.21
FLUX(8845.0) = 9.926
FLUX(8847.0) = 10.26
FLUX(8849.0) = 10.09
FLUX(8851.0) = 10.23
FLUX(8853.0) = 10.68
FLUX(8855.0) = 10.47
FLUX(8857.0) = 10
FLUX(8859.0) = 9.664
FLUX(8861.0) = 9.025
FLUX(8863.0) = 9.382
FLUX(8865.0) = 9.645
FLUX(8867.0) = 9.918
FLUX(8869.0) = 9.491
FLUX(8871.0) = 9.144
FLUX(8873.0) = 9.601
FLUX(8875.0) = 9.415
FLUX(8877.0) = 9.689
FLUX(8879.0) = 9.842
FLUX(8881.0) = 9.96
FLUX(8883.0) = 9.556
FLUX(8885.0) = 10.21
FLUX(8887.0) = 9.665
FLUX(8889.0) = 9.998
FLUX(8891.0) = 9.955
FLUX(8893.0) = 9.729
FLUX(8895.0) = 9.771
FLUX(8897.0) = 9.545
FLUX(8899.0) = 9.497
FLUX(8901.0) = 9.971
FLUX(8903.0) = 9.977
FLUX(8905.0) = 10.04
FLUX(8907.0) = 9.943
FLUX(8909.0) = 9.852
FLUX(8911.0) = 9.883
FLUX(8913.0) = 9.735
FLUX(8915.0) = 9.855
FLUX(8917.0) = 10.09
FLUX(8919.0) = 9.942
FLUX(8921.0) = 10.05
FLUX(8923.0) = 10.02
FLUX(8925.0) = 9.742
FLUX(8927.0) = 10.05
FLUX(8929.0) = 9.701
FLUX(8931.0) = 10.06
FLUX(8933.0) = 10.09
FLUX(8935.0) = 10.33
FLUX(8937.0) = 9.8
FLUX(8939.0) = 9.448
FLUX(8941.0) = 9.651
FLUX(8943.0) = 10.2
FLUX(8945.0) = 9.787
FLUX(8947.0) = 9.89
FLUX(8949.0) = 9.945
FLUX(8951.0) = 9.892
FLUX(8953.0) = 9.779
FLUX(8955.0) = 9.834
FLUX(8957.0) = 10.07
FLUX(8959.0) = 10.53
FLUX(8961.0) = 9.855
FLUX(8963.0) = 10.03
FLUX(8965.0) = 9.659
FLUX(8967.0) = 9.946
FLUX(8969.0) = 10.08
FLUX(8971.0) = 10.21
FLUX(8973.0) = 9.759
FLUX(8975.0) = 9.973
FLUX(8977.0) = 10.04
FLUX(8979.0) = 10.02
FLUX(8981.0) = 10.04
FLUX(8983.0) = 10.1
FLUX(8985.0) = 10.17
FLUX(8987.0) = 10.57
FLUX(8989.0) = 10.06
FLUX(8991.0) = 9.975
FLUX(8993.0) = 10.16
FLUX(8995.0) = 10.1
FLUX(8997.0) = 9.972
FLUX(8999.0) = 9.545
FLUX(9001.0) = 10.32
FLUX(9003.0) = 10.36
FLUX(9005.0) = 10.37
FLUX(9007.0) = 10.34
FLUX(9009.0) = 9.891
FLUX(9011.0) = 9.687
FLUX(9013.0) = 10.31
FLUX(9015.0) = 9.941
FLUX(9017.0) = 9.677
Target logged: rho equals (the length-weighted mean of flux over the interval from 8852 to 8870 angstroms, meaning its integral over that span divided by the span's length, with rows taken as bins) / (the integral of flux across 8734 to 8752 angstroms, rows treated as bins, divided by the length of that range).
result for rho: 1.01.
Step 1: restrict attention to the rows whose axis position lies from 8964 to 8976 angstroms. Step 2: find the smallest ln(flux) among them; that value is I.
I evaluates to 2.27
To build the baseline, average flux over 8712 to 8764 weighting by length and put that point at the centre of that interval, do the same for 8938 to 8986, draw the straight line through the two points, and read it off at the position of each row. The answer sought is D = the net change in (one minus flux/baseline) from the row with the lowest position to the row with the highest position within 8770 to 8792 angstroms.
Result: -0.041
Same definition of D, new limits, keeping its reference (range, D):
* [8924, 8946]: -0.003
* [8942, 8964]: 0.019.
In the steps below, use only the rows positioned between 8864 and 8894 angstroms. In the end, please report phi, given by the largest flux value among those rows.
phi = 10.21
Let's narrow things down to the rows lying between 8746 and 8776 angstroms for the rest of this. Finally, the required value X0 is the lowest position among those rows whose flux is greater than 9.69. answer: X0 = 8751.0 angstroms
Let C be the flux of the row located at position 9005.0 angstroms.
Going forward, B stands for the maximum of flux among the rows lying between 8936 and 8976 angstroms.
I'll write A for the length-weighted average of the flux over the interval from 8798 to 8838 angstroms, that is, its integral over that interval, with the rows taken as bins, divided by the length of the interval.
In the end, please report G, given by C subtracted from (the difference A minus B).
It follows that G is -10.9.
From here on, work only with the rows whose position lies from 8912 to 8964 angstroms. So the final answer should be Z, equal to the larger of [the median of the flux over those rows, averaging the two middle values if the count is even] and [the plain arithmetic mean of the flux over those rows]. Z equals 9.9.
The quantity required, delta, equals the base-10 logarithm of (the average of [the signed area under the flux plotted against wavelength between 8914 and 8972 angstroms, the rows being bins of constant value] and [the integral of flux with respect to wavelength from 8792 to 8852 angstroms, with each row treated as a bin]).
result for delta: 2.77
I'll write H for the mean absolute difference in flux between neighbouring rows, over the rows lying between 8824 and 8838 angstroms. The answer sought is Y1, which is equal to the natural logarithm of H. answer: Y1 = -1.29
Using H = 0.274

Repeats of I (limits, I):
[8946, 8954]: 2.28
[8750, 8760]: 2.24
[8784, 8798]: 2.30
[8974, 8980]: 2.30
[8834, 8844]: 2.30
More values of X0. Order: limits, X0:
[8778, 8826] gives 8779.0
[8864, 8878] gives 8867.0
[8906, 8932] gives 8907.0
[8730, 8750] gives 8733.0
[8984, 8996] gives 8985.0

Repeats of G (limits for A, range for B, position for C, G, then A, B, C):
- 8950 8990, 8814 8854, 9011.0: -10.3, 10.0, 10.68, 9.687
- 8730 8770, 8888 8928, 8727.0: -10.0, 9.8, 10.09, 9.781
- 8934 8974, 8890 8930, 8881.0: -10.1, 9.9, 10.09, 9.96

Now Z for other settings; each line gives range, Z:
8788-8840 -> 10.1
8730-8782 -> 9.9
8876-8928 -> 9.9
